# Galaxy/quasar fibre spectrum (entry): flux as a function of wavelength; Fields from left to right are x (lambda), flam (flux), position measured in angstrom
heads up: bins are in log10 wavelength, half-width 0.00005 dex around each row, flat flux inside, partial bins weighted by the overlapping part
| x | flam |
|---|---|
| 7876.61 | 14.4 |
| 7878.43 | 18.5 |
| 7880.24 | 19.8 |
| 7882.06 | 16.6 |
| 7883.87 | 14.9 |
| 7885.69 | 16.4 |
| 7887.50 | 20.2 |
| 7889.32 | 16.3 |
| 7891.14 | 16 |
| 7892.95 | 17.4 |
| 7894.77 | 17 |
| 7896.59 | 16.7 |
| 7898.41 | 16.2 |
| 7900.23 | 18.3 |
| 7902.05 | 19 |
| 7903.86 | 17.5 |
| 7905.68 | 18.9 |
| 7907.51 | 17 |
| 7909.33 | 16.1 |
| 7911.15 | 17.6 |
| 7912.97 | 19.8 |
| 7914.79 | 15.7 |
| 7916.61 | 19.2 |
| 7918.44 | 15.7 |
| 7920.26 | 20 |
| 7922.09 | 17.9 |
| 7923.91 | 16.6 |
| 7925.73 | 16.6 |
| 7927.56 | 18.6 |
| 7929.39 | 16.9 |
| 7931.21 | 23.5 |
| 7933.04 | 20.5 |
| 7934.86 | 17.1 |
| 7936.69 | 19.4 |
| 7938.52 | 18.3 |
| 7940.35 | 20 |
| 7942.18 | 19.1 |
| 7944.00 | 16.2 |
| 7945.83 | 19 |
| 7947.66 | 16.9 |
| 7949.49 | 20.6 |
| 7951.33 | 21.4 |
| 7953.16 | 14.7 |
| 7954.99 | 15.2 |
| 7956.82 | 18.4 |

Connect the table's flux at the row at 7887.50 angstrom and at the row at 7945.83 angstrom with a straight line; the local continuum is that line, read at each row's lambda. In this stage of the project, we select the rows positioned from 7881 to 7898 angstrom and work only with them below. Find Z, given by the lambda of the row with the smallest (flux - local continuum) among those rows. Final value 7883.87 angstrom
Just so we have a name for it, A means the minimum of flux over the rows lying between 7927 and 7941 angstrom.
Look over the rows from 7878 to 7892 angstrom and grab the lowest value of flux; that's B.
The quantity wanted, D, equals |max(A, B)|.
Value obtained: 16.90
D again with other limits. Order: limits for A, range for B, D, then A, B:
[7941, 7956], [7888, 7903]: 16.00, 14.7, 16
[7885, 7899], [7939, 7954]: 16.00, 16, 14.7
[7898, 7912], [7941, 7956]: 16.10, 16.1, 14.7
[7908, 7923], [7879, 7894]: 15.70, 15.7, 14.9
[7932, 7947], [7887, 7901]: 16.20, 16.2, 16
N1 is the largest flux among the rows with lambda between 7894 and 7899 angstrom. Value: 17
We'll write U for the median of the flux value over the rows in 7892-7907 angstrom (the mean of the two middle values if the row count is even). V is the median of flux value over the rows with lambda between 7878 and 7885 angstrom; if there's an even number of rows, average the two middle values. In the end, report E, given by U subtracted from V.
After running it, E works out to 0.1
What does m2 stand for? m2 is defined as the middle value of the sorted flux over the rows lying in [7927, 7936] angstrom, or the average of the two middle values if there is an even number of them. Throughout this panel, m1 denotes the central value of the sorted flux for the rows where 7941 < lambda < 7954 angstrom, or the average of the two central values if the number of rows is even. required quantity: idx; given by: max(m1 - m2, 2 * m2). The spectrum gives 37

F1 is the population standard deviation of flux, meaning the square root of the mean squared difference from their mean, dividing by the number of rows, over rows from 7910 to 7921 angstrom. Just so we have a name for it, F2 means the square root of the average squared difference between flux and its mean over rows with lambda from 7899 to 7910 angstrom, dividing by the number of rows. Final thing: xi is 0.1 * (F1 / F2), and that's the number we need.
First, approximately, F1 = 1.8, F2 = 1.0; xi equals 0.173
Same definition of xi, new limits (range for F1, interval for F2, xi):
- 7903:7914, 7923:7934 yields 0.048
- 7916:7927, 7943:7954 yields 0.064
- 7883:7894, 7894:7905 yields 0.174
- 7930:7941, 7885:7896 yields 0.141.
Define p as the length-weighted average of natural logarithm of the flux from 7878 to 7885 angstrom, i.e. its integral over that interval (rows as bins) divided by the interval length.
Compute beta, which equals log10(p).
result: 0.454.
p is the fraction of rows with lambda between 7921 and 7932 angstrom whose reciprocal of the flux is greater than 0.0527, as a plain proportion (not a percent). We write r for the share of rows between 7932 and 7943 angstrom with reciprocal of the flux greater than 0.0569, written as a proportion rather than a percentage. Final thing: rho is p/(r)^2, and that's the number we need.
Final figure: 30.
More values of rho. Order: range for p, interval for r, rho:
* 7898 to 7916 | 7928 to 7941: 10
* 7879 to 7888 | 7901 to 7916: 2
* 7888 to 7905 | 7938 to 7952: 14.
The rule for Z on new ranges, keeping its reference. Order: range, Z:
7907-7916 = 7914.79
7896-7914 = 7898.41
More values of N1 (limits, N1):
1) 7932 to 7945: 20.5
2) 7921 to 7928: 18.6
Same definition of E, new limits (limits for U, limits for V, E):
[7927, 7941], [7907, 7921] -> -1.7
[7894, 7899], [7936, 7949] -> 2.3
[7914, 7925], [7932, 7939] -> 1.6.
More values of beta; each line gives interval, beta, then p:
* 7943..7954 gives 0.461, 2.89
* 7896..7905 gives 0.458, 2.87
